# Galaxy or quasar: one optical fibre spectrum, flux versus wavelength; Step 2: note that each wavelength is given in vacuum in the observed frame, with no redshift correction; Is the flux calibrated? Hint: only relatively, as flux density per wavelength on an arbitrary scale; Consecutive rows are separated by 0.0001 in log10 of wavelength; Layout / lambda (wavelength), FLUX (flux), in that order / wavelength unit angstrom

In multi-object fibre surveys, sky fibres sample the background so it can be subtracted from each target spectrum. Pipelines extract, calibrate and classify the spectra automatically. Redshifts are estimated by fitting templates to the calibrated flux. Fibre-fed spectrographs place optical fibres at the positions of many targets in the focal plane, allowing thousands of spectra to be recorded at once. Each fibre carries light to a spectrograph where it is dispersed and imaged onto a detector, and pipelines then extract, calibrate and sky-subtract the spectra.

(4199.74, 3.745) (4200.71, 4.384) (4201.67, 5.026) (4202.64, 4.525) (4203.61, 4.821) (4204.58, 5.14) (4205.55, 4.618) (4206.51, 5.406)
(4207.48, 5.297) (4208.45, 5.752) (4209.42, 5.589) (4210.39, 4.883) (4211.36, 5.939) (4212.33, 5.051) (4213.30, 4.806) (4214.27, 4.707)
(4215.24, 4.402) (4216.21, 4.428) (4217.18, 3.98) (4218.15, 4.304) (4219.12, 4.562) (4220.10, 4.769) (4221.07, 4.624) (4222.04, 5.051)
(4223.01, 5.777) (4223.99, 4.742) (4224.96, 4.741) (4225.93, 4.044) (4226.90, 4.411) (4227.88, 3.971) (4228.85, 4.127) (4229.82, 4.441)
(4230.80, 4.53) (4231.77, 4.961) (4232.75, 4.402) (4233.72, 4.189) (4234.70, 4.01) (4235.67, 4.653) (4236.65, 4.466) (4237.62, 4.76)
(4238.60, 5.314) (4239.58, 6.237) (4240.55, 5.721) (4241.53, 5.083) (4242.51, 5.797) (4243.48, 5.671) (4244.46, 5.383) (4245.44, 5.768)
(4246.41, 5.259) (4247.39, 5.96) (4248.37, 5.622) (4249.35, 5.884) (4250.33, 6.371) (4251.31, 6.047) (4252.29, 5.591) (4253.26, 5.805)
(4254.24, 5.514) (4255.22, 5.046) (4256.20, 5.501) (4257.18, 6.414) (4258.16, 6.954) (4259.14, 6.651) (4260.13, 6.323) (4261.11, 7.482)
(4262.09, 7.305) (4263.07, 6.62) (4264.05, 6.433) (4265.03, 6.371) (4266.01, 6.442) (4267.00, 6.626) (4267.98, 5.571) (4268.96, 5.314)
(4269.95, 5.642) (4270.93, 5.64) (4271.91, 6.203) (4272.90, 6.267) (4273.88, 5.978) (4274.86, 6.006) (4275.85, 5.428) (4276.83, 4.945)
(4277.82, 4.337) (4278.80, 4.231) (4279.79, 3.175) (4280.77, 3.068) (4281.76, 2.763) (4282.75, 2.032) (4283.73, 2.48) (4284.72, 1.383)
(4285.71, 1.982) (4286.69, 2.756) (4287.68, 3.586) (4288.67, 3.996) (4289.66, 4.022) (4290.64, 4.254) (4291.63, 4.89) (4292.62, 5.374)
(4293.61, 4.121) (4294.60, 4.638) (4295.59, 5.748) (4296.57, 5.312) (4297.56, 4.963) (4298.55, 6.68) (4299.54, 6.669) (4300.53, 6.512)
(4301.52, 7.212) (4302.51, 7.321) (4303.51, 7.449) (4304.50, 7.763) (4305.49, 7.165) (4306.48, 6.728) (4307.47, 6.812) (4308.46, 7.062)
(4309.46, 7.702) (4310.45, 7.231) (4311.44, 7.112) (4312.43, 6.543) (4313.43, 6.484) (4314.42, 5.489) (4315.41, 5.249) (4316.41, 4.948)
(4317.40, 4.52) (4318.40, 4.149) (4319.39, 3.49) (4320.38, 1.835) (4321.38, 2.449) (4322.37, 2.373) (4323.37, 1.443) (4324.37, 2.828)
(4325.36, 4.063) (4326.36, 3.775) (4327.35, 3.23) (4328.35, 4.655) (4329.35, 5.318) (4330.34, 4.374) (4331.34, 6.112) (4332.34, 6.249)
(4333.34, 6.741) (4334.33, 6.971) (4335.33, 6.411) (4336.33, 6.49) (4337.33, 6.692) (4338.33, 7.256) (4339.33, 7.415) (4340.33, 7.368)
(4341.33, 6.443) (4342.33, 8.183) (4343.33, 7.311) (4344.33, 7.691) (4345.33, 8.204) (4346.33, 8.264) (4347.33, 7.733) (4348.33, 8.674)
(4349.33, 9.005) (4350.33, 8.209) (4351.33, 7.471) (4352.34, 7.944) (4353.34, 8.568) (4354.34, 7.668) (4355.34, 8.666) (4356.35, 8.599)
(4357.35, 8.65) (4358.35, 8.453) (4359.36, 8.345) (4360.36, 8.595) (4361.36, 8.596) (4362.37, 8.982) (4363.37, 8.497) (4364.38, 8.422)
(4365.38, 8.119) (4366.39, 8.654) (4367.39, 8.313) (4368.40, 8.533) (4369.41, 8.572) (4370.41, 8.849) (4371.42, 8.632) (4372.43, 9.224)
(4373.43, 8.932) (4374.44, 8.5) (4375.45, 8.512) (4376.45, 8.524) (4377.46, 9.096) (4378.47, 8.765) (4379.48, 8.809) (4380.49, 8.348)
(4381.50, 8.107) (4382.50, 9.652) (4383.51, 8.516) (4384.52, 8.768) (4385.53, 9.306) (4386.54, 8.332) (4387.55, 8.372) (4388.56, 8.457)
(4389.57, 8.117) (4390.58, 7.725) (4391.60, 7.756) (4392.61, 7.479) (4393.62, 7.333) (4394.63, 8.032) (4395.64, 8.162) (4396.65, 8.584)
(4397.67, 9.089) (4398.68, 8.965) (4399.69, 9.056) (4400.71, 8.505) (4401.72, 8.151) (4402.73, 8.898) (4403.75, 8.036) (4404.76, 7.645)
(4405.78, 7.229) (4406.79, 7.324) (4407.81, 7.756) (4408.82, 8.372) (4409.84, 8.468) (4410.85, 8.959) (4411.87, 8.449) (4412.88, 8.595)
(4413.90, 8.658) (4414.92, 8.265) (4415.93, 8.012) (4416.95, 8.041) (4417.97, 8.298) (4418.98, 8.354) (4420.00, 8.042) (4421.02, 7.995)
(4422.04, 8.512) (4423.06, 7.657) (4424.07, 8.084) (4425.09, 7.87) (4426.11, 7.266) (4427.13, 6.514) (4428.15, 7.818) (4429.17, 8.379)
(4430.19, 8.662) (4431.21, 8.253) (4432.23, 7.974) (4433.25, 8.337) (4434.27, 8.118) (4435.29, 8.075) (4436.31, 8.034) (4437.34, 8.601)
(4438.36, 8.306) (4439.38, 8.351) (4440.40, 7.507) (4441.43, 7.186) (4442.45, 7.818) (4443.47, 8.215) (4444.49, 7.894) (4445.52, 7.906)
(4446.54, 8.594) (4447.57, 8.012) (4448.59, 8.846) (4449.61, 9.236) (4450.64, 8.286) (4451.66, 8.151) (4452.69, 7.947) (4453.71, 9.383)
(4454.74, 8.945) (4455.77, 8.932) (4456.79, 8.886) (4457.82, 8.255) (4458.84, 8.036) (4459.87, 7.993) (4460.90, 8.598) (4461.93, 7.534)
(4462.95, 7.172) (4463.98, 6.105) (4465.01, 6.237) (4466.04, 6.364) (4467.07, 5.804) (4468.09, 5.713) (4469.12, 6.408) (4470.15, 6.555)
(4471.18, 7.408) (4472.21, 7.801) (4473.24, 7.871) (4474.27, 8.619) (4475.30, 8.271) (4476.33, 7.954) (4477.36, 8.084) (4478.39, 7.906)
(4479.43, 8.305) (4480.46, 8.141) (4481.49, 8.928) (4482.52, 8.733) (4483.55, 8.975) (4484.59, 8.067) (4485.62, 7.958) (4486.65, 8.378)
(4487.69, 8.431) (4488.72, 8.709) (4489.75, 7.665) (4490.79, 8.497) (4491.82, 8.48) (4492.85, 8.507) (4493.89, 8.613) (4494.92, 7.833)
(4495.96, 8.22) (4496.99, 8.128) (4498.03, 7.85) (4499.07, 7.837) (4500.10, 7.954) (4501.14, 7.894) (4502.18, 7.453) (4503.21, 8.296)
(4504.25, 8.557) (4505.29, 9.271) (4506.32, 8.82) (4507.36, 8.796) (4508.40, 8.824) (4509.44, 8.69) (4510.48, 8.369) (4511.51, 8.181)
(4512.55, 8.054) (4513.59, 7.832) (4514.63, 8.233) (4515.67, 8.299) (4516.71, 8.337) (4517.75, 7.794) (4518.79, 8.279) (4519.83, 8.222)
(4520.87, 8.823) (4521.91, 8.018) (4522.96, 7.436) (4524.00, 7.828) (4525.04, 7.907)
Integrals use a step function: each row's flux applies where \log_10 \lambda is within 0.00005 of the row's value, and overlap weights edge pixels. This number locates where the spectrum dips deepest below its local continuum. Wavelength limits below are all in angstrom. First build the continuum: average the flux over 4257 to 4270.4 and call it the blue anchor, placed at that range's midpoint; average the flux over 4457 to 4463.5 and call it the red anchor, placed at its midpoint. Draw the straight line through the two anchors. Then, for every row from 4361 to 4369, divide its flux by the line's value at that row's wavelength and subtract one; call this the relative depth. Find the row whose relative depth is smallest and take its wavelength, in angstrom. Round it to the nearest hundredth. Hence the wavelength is 4365.38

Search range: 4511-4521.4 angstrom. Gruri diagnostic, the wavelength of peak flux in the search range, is 4520.87 angstrom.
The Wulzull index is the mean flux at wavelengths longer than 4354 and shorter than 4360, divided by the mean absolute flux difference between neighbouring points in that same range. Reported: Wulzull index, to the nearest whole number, 30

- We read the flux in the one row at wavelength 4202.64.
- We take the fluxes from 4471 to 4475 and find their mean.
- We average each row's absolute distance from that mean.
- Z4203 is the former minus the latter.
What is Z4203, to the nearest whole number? 4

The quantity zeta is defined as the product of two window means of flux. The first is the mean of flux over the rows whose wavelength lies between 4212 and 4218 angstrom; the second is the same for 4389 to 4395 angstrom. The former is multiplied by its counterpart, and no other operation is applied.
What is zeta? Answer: 35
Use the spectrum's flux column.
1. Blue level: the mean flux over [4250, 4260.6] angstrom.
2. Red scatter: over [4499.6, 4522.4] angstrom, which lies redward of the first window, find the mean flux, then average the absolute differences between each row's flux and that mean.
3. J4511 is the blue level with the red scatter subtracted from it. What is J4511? 5.7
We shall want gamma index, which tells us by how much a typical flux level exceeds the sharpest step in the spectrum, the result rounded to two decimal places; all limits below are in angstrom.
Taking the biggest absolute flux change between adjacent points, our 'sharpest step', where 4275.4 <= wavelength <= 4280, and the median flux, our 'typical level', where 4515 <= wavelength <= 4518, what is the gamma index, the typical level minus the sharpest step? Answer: 7.24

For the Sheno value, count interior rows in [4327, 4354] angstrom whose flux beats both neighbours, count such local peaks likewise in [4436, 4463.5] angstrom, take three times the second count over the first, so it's 3.5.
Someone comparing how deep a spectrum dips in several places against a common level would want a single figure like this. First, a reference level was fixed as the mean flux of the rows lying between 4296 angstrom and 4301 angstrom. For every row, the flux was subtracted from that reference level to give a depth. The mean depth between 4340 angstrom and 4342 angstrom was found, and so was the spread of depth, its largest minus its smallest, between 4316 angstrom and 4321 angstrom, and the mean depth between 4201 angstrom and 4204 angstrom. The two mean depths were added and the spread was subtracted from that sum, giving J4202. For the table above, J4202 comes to -2.8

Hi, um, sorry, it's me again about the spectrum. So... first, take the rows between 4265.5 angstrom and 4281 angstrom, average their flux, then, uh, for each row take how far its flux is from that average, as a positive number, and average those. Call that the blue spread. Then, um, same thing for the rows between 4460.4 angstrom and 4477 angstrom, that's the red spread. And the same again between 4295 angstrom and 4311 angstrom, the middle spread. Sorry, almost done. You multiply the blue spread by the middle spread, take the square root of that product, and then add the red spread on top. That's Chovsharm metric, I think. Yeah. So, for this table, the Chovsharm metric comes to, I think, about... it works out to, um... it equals 1.6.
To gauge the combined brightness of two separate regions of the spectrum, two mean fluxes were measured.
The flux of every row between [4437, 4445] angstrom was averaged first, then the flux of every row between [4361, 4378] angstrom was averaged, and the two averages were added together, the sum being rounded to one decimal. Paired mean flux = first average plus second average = 16.6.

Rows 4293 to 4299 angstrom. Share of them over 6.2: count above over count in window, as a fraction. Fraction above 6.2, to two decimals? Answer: 0.17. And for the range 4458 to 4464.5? 0.83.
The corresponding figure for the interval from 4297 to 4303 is 0.83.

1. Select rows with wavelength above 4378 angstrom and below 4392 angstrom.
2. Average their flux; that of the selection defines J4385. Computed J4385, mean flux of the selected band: 8.5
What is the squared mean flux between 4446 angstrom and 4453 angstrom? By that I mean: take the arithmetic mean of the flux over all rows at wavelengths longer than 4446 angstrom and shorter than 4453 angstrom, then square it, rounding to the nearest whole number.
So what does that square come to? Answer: 71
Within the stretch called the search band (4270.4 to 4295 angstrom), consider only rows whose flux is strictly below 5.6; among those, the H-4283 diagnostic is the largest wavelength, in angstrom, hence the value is 4294.60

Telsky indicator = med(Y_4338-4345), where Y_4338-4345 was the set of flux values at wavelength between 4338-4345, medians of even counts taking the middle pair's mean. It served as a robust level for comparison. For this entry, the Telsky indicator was 7.4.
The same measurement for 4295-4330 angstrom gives 5.5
